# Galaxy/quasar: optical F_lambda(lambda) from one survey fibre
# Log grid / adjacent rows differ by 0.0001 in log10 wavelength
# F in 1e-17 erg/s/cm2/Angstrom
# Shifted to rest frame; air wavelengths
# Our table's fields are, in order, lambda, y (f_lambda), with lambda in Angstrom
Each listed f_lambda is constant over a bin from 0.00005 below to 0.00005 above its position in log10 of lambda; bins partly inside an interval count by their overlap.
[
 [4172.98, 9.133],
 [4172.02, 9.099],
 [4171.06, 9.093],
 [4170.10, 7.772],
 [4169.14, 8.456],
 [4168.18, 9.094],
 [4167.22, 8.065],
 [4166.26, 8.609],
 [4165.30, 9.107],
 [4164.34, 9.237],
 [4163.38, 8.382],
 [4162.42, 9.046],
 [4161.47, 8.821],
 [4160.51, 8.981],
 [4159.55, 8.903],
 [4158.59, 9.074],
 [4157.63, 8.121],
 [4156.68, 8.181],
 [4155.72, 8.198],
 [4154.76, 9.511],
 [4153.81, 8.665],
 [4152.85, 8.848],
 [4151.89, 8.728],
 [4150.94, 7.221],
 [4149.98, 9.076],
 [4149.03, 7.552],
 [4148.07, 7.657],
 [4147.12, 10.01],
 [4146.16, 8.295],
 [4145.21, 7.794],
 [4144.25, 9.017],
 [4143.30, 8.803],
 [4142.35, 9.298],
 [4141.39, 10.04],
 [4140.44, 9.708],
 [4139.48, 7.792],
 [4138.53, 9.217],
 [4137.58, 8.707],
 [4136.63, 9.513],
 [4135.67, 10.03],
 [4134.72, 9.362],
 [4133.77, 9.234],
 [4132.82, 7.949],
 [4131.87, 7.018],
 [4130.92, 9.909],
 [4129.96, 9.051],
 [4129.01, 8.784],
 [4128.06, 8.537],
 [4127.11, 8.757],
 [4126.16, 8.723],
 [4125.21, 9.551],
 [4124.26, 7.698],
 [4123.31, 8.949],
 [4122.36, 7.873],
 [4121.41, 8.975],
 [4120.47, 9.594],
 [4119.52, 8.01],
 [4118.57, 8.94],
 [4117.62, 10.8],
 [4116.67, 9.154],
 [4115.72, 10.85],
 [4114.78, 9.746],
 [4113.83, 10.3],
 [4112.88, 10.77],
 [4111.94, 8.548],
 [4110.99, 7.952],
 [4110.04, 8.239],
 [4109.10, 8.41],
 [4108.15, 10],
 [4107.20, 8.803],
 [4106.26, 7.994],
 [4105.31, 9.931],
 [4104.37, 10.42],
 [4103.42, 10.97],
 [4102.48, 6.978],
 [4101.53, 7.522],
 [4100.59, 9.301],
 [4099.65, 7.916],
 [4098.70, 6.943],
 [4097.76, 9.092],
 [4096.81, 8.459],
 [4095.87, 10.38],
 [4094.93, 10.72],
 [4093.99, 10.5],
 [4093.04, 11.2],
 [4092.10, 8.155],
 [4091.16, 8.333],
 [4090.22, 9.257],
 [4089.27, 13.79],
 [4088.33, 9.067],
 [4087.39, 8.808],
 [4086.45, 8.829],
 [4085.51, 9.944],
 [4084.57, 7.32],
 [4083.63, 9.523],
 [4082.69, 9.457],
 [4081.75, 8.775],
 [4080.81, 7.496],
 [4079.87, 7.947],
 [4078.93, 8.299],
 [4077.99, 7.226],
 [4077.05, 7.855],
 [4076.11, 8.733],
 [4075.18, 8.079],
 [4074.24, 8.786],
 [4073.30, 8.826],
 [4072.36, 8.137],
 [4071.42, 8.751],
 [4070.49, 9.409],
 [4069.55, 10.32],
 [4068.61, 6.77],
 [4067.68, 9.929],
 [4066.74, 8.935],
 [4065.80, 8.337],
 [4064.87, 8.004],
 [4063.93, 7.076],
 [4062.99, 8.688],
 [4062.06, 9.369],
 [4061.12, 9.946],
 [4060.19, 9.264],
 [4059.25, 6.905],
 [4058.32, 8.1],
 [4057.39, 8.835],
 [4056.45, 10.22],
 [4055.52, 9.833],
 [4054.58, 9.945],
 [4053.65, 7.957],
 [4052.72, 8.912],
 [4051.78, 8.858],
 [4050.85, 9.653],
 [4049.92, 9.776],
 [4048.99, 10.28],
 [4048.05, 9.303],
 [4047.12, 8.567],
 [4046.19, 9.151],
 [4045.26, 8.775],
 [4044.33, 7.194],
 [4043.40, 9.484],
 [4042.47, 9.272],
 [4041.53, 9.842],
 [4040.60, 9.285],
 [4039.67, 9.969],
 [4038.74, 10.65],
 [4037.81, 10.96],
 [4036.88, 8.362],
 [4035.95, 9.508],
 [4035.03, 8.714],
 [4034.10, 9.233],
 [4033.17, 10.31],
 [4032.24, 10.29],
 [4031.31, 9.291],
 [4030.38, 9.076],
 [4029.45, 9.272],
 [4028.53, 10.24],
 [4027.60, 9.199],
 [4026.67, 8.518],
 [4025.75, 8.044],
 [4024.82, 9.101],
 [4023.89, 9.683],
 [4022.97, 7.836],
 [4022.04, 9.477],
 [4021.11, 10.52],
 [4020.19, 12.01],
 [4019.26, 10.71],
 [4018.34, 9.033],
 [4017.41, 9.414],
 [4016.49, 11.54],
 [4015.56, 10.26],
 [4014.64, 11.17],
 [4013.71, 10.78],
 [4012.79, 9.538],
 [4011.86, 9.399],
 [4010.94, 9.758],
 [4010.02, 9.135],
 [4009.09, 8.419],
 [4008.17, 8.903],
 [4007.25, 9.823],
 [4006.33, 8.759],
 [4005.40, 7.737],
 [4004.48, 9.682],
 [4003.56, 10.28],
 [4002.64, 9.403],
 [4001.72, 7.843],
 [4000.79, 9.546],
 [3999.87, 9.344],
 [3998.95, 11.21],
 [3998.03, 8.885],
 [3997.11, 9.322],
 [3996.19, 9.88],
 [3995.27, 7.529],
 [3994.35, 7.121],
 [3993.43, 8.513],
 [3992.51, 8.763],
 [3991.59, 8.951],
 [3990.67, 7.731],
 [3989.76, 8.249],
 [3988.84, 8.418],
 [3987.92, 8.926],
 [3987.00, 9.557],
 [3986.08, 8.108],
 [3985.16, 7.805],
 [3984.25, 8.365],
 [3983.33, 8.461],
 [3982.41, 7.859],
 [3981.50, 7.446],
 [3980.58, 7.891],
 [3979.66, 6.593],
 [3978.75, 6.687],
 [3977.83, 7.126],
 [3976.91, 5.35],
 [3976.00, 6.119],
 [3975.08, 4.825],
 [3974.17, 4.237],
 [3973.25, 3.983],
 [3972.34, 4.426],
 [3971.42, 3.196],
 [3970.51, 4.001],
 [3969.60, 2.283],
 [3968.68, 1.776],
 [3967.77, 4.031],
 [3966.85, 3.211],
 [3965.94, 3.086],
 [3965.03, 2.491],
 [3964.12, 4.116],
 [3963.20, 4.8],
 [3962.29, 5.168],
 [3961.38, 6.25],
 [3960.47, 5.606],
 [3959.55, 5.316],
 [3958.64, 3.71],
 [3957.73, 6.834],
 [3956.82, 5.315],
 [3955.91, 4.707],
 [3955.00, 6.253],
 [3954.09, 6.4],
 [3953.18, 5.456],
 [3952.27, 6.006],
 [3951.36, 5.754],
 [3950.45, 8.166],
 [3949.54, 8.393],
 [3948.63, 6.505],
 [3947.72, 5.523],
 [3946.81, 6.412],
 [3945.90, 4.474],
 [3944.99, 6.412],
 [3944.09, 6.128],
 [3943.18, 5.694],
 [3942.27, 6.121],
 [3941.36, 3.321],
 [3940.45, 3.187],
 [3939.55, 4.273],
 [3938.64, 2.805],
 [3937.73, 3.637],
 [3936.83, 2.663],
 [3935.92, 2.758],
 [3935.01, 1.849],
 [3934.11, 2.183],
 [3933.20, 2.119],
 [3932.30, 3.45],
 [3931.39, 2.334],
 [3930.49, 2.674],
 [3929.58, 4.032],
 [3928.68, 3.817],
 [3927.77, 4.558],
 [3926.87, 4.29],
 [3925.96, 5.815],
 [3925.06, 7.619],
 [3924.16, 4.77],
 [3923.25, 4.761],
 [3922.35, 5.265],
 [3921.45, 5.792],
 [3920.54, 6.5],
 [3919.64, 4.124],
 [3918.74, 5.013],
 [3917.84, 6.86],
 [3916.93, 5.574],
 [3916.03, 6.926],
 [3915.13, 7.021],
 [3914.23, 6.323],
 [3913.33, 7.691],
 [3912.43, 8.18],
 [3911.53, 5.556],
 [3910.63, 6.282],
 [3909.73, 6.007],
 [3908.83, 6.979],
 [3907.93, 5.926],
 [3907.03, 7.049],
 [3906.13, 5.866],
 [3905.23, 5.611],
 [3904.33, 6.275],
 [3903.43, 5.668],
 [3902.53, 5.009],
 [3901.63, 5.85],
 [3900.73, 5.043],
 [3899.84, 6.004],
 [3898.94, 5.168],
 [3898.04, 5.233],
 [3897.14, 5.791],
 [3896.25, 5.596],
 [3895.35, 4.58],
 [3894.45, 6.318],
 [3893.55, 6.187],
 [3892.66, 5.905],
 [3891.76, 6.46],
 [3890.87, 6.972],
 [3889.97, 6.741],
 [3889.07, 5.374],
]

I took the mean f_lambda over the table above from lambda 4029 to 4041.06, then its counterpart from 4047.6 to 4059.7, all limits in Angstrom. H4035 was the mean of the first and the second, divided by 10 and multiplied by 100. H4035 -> 93.7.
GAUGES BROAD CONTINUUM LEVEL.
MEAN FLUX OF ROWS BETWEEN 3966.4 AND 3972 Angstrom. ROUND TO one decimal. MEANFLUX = 3.1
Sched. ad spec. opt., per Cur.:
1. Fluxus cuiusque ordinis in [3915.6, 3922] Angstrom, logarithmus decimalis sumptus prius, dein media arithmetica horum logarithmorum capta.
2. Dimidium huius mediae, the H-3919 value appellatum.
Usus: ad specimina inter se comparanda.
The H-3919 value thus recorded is 0.38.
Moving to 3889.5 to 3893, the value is 0.41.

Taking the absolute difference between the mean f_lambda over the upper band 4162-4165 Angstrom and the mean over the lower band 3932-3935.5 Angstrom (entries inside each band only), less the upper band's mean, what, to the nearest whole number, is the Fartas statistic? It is -2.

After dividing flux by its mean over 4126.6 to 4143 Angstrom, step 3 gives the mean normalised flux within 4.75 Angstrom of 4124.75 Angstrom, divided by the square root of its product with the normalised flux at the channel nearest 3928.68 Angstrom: 1.51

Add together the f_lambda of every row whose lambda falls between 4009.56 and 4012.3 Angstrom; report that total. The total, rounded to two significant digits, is 28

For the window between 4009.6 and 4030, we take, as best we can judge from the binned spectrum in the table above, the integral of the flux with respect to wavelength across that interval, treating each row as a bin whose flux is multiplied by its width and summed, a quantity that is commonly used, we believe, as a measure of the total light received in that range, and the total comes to 199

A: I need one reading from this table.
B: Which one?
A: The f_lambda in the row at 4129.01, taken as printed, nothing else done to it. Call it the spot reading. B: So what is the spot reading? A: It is 8.784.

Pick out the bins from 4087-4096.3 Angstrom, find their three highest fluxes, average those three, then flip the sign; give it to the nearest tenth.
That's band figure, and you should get -11.9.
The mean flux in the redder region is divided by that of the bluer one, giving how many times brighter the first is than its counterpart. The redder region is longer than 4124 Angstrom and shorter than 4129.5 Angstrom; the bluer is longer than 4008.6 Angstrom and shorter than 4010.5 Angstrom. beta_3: 0.99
